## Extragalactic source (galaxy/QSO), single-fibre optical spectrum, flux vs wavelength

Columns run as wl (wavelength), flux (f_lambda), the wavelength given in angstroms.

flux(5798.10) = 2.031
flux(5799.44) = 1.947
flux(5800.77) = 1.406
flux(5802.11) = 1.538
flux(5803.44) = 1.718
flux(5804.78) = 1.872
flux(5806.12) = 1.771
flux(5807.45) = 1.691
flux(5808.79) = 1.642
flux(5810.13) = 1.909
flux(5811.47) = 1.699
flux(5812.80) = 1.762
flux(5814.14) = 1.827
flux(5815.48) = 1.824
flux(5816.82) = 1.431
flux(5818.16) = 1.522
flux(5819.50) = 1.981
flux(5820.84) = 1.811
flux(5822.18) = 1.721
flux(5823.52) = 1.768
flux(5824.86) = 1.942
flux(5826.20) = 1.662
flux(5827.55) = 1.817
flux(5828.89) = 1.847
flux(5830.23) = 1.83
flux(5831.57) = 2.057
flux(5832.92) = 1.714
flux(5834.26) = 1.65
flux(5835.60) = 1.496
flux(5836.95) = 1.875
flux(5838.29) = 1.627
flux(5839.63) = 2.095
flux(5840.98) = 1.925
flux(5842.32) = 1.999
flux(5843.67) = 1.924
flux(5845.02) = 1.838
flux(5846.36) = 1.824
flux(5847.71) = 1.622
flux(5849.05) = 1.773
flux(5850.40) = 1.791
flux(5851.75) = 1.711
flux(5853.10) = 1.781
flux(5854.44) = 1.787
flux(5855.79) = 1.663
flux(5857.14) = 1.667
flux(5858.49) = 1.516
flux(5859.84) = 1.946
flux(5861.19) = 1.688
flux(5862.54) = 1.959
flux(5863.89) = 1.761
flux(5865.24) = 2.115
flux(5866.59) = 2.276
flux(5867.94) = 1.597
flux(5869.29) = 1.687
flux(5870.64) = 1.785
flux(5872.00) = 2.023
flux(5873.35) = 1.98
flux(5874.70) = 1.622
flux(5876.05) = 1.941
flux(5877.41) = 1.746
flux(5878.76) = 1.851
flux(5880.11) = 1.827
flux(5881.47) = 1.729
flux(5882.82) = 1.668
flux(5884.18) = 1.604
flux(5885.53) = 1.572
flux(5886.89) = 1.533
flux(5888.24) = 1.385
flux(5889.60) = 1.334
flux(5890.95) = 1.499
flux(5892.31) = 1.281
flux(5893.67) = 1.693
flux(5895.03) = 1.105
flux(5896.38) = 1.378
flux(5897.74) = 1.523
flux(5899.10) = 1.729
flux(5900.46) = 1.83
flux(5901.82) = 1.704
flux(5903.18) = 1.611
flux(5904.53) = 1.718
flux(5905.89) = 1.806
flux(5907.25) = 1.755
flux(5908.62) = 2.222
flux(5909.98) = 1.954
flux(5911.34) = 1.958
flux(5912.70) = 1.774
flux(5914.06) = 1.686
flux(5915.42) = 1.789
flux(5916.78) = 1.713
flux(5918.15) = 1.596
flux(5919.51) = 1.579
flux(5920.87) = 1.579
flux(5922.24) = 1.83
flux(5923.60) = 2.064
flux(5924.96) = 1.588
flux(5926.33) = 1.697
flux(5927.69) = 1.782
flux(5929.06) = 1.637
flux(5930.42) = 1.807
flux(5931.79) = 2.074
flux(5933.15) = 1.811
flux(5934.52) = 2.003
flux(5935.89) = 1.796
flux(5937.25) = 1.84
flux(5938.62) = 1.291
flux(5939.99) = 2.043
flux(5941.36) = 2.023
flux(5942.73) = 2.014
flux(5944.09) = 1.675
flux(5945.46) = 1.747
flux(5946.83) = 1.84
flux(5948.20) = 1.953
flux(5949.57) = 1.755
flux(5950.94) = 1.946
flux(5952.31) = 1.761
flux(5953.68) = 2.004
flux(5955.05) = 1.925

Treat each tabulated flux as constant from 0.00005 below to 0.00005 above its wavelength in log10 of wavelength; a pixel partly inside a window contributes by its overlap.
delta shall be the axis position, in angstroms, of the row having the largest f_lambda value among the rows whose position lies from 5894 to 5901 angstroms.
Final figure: 5900.46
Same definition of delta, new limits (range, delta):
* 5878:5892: 5878.76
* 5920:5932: 5931.79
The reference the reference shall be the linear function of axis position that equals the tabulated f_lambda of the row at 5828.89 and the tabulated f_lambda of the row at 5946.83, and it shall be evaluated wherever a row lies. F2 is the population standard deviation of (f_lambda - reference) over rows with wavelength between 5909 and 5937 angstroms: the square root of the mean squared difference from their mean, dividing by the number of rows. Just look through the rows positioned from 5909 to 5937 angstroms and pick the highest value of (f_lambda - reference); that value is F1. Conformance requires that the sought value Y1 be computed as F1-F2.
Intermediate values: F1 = 0.23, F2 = 0.1542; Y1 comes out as 0.08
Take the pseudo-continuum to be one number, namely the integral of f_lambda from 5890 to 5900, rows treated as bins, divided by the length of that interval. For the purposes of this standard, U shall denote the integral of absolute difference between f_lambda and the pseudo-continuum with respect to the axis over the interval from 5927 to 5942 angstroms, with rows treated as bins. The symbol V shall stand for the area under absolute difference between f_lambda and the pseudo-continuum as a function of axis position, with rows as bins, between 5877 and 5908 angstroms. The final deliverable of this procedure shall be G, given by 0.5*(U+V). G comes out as 6.3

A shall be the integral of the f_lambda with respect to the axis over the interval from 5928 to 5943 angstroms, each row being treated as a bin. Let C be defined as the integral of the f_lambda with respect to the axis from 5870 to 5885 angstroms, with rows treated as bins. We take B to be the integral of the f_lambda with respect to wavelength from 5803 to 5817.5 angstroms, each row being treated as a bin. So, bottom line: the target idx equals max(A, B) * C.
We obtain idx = 744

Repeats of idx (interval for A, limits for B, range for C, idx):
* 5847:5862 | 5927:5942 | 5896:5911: 723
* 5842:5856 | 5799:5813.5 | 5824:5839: 668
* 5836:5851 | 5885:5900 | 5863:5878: 773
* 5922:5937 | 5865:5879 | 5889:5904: 625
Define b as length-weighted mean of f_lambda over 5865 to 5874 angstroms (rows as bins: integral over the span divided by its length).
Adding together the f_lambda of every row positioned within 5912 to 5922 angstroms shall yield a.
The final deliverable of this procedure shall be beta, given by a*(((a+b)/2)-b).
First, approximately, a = 11.7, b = 1.91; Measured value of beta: 57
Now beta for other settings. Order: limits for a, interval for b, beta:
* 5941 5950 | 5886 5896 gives 75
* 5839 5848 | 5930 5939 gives 75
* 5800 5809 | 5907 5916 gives 57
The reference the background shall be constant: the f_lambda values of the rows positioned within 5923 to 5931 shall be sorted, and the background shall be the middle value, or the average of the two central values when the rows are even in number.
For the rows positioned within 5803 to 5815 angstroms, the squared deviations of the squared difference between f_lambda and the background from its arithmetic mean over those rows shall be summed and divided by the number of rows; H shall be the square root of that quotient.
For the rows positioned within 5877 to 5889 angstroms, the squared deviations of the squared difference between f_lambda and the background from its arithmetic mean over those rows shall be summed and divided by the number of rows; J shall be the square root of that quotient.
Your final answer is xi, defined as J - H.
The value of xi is 0.028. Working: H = 0.01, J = 0.037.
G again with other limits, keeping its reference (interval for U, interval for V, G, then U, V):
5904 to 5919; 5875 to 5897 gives 5.0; 5.3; 5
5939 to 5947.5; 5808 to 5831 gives 5.3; 3.6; 7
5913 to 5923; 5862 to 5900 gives 6.5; 2.3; 11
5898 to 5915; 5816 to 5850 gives 8.5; 5.8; 11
